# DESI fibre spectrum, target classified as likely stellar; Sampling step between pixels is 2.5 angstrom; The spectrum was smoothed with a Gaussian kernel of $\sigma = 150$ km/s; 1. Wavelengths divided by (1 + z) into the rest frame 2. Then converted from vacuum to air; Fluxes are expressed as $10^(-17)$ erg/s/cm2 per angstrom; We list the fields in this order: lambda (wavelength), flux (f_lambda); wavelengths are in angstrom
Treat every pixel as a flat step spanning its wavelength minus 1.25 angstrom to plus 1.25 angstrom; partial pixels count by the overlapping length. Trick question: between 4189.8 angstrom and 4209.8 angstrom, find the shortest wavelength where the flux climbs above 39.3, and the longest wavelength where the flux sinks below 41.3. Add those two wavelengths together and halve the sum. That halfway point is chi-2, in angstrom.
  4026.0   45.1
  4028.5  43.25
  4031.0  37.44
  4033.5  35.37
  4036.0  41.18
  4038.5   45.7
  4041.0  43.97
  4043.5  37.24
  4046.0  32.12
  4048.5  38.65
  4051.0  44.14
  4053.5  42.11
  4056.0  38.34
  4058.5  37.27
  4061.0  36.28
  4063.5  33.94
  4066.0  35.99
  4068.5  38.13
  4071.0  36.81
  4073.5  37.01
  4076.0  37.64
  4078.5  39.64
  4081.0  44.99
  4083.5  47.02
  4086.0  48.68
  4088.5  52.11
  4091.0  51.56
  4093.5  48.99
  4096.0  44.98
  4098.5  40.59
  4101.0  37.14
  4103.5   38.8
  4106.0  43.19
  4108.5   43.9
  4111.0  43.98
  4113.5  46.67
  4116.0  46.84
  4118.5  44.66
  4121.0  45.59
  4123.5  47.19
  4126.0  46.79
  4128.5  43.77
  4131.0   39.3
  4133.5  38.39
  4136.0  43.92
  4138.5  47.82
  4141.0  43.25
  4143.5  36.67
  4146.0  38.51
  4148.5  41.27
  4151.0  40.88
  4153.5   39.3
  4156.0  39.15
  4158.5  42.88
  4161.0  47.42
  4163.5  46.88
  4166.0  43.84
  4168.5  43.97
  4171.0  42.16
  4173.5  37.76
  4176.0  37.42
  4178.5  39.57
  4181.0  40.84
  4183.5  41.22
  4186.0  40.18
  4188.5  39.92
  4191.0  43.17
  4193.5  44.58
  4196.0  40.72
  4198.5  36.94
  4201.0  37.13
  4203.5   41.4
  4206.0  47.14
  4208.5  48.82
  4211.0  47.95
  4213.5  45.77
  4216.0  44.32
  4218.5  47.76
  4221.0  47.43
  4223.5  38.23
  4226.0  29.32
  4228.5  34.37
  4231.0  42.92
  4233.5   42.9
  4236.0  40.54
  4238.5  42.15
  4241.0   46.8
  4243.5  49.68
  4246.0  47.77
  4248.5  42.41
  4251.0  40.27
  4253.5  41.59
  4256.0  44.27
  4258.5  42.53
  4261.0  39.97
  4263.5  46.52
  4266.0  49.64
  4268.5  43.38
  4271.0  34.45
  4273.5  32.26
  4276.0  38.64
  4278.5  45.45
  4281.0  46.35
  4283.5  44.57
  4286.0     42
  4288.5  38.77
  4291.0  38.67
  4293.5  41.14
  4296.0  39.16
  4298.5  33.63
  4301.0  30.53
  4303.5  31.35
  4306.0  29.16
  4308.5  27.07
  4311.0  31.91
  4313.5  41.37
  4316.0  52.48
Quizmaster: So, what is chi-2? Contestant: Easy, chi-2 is 4196.0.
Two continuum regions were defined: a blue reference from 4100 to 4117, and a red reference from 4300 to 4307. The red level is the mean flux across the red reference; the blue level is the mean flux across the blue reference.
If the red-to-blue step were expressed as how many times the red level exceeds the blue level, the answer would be 0.71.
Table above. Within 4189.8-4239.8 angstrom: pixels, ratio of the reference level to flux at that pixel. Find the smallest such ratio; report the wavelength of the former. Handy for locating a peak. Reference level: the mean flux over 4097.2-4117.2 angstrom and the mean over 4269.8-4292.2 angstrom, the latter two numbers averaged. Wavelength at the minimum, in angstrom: 4208.5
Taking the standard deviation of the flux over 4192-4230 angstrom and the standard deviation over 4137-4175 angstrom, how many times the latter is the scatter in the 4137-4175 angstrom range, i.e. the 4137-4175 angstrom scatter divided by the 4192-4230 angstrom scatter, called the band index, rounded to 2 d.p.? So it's 0.60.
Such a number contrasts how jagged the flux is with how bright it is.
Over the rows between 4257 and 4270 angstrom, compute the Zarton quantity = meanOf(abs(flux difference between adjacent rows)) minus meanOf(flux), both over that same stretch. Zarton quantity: -40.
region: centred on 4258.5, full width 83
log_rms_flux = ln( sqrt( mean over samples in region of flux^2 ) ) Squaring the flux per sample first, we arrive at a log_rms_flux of 3.74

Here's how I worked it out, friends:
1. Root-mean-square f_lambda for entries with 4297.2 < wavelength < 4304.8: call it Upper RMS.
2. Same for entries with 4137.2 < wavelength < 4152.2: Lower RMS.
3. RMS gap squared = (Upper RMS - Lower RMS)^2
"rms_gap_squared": 94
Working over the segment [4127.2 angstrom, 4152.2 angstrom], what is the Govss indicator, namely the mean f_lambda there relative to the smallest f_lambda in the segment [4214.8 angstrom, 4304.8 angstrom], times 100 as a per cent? 141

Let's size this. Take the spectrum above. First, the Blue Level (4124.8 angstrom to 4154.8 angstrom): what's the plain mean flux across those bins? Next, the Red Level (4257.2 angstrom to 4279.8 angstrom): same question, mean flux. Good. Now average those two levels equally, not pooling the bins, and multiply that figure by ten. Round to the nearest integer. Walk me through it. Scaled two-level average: 415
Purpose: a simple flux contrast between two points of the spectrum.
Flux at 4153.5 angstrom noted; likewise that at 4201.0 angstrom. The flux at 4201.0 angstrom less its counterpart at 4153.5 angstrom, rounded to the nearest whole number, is -2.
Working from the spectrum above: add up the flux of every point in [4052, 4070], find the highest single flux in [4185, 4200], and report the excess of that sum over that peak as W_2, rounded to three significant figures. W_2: 217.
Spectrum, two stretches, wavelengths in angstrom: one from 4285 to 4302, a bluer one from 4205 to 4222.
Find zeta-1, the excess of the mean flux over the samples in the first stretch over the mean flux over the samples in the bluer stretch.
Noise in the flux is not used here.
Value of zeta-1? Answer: -9.3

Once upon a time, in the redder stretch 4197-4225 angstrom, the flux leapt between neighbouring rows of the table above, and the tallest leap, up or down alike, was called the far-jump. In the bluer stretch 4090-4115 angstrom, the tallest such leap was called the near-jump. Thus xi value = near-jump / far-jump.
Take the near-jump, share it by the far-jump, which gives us 0.48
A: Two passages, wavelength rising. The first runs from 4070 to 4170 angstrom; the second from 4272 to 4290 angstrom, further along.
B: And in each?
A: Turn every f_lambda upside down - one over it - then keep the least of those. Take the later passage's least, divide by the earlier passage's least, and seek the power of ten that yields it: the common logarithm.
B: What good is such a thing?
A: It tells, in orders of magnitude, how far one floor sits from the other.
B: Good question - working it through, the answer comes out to 0.05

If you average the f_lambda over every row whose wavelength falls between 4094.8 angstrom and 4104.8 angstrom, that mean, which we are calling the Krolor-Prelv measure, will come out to 40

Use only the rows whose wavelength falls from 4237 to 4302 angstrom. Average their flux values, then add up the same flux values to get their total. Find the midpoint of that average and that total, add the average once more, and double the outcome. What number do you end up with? 1208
